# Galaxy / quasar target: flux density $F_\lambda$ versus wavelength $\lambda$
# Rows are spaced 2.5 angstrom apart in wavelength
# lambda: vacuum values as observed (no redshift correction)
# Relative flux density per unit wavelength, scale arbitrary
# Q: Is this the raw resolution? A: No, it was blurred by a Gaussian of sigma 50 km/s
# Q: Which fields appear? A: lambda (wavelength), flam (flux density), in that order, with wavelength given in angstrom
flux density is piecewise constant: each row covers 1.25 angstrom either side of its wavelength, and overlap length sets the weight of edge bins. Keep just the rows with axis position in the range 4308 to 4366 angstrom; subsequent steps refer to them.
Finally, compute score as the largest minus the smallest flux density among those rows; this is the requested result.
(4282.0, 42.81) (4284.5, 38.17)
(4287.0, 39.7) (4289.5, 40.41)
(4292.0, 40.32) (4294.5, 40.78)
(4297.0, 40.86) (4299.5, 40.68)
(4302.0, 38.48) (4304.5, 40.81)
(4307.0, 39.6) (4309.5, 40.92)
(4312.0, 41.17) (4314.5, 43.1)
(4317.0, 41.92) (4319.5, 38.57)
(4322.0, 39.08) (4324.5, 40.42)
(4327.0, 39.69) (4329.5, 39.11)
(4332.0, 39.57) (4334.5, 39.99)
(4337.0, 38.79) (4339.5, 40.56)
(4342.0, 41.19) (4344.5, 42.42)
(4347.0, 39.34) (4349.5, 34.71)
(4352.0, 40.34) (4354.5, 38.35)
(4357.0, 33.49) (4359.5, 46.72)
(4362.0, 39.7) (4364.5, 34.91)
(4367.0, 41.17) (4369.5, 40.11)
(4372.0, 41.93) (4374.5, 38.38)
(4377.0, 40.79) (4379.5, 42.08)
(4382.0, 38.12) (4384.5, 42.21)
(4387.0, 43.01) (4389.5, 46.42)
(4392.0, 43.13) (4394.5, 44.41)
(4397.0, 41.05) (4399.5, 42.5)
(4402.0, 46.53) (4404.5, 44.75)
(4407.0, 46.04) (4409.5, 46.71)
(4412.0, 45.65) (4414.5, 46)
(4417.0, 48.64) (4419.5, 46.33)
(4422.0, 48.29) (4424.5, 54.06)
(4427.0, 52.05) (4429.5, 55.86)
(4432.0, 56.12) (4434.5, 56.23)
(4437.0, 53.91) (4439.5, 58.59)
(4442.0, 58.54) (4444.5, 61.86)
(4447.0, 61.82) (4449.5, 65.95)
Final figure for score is 13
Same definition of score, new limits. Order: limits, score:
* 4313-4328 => 5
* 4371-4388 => 5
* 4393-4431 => 15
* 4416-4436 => 10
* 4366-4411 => 9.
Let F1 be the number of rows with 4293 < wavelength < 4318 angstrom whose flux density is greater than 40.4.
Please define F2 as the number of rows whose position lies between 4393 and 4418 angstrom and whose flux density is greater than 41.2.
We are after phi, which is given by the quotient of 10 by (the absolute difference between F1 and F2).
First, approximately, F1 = 8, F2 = 9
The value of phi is 10.0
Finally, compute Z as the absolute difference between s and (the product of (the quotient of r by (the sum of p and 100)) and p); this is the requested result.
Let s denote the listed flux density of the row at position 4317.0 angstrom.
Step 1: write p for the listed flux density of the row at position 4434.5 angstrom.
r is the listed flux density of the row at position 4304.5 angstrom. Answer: 27.2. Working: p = 56.23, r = 40.81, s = 41.92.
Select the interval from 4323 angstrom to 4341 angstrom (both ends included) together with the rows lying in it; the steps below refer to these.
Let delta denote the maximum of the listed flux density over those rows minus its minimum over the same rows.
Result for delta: 2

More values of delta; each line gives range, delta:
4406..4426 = 8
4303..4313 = 2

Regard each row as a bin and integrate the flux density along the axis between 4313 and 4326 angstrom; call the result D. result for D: 528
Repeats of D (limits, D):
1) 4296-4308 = 481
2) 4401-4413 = 551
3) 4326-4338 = 473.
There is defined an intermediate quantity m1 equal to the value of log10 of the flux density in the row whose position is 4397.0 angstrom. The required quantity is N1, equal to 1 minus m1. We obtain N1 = -0.613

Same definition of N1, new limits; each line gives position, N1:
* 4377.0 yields -0.611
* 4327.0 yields -0.599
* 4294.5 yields -0.610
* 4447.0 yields -0.791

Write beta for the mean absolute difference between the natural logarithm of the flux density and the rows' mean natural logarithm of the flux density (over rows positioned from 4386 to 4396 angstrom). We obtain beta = 0.026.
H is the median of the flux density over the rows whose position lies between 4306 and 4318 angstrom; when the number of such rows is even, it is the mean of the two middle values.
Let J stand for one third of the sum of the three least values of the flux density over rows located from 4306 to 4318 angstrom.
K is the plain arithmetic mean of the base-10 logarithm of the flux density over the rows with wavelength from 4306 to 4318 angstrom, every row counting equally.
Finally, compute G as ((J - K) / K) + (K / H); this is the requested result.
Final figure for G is 24.1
